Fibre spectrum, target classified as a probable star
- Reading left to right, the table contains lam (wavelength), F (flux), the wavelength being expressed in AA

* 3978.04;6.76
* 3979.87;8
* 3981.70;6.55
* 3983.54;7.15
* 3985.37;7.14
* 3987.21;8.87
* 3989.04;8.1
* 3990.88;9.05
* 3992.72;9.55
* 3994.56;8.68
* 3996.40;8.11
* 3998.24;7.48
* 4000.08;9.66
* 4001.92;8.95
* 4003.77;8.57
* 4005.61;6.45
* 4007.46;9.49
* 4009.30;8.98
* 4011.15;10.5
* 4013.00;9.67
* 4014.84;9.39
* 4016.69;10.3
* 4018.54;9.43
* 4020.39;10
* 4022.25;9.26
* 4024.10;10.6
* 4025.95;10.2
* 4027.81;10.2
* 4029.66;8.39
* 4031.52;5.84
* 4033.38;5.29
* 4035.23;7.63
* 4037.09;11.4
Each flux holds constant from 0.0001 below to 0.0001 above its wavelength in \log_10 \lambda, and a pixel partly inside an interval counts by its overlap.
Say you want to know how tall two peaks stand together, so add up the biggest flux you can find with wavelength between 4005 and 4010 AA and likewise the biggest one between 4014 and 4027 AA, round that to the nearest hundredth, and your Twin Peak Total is 20.09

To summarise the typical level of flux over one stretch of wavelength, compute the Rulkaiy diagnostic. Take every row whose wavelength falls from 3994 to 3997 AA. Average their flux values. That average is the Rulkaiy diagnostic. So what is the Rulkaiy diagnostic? 8.4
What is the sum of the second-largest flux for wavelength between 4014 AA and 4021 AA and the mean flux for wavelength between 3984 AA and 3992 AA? 18.3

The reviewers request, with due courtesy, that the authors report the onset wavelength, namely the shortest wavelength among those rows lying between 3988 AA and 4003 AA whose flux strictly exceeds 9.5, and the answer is 3992.72 AA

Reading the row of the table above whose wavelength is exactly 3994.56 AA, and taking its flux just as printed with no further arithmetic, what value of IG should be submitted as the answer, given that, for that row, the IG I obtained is 8.68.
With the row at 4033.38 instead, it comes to 5.29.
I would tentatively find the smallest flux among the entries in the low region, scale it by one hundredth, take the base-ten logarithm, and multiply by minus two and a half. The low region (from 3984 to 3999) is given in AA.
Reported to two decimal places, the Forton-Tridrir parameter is 2.87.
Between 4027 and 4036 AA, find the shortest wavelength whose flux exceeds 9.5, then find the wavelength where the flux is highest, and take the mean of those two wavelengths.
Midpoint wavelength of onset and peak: 4027.8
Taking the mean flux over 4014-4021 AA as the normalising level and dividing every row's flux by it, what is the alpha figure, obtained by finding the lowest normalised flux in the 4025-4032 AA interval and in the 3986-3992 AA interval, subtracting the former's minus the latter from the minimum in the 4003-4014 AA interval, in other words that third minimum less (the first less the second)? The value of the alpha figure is 0.89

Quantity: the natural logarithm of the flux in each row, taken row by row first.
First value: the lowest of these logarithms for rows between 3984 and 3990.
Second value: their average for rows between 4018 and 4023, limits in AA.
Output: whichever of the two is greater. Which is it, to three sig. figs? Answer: 2.26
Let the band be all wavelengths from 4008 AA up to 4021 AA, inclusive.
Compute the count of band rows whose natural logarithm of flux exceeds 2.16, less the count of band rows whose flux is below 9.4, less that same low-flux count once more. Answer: 3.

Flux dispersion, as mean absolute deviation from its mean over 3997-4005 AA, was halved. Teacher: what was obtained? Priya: 0.32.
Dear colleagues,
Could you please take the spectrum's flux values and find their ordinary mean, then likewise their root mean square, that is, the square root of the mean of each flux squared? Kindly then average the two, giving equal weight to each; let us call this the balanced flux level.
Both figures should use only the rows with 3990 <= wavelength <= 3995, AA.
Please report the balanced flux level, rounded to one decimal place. 9.1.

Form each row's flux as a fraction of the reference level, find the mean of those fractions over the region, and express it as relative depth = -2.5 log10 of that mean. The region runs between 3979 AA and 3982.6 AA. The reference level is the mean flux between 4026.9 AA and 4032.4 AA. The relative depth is 0.12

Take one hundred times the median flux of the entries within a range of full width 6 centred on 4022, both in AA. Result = 1000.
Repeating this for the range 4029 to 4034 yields 584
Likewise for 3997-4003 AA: 895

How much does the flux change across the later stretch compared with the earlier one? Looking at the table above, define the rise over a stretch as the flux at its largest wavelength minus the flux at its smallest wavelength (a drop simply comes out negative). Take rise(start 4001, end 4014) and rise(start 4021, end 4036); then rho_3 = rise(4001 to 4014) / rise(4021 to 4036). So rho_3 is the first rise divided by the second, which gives -0.44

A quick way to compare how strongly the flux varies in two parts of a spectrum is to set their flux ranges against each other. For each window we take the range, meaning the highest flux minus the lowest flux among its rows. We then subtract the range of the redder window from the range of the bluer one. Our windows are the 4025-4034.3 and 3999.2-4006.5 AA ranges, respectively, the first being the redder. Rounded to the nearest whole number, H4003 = -2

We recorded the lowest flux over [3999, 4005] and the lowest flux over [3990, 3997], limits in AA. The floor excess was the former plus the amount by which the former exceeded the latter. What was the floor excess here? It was 9.0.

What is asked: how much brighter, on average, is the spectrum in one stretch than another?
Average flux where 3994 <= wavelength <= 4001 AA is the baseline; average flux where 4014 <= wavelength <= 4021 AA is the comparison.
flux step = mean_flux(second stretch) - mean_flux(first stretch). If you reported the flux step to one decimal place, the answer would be 1.3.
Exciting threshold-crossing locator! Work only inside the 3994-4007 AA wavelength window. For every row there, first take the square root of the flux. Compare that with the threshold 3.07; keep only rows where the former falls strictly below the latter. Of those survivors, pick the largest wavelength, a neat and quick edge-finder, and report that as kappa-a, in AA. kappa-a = 4005.61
